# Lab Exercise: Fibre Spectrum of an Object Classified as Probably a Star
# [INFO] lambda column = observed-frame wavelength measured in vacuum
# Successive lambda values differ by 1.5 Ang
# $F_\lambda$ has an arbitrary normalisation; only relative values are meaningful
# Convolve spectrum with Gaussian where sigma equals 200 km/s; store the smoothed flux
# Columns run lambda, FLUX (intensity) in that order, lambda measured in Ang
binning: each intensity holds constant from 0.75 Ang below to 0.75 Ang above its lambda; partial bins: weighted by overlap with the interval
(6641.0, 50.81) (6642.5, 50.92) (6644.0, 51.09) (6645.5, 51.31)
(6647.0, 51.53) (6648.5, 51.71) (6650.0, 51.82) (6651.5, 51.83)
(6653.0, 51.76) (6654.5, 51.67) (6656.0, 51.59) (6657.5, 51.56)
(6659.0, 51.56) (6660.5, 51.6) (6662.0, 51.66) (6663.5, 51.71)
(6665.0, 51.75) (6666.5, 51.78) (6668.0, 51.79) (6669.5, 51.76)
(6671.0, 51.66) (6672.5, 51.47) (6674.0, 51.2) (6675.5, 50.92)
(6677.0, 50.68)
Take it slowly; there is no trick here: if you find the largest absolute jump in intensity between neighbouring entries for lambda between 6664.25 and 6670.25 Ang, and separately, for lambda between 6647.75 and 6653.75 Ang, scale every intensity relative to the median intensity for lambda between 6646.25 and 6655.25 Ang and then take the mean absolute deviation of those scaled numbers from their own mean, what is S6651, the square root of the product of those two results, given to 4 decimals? 0.0051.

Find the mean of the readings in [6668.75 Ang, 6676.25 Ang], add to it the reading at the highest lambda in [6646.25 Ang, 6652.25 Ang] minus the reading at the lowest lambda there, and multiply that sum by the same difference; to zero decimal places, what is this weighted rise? 16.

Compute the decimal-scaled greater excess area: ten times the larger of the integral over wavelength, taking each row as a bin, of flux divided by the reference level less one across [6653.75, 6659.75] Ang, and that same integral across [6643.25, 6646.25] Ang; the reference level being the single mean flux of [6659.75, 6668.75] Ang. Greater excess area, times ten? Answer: -0.14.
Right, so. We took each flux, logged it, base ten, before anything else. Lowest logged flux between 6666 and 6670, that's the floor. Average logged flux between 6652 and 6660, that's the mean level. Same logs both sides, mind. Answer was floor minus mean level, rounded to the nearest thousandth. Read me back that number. 0.001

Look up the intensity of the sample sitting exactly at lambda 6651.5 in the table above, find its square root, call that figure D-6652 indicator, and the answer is 7.20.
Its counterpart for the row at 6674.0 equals 7.16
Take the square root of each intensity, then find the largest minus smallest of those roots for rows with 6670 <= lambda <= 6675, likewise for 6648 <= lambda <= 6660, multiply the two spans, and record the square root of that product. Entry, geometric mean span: 0.0245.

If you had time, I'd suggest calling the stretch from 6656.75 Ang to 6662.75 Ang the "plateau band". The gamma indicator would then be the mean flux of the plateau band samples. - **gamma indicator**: 51.6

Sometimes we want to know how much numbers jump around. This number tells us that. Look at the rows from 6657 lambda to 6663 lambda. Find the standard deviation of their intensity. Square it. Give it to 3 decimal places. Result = 0.002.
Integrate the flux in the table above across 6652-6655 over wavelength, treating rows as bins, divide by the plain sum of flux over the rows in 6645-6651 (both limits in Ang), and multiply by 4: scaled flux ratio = 3.0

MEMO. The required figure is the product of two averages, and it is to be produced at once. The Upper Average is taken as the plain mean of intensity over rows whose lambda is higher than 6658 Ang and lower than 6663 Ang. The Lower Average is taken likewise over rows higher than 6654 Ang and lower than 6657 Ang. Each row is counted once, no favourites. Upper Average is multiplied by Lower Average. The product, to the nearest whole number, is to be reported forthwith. 2664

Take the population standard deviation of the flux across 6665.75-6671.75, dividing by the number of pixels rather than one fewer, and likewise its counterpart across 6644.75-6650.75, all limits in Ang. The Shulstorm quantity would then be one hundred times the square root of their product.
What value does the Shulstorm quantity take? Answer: 10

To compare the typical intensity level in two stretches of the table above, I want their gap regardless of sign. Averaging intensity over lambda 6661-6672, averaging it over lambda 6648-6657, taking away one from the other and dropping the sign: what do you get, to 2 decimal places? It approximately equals 0.00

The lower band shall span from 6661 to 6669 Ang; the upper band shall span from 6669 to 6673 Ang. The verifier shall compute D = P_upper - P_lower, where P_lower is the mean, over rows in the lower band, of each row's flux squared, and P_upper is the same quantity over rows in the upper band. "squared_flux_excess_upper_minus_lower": -11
